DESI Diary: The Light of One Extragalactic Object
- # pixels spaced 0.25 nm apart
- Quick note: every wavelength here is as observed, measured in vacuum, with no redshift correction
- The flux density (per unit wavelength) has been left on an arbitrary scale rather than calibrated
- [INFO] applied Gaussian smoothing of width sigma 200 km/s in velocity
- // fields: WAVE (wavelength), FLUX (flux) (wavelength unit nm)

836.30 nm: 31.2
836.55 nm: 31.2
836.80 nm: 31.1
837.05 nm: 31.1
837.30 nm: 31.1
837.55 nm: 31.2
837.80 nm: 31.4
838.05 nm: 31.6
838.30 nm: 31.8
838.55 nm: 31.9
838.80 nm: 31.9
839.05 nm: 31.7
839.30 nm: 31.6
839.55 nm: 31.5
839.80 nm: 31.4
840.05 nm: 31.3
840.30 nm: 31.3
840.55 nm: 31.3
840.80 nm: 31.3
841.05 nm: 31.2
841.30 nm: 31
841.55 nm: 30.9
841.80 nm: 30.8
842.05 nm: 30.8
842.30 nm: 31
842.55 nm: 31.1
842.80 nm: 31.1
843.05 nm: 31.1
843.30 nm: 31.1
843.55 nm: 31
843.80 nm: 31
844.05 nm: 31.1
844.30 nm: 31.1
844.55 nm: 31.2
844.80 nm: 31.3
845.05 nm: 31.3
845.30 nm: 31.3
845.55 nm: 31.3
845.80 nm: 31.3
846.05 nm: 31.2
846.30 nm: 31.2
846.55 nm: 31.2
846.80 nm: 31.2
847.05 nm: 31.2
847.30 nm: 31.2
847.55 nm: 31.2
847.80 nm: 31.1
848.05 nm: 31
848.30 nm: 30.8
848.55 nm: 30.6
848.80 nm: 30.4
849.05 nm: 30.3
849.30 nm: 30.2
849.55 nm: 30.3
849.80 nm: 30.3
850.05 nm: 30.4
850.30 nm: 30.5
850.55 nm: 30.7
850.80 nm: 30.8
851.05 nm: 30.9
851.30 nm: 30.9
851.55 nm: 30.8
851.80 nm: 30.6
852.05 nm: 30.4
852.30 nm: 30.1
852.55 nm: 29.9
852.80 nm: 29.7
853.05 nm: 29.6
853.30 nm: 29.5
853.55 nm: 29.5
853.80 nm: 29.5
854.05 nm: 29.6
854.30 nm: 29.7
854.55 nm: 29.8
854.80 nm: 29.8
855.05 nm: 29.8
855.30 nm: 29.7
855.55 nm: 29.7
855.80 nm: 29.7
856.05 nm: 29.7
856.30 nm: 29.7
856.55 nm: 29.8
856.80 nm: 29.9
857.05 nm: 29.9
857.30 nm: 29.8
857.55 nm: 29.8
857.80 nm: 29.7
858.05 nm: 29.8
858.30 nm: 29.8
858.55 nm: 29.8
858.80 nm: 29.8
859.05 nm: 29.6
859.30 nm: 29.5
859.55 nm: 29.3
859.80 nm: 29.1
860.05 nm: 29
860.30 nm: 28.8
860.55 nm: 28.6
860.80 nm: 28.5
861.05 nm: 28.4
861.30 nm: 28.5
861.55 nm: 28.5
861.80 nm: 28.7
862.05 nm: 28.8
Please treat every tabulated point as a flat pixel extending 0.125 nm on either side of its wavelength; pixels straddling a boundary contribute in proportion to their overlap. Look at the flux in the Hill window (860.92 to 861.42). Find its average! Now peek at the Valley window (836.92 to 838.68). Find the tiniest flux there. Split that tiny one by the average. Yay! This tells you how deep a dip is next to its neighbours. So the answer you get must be 1.093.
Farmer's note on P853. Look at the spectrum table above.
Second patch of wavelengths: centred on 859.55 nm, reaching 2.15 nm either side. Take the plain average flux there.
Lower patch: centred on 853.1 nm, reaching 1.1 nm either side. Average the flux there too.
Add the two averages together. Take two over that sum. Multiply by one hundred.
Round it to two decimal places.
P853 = 3.39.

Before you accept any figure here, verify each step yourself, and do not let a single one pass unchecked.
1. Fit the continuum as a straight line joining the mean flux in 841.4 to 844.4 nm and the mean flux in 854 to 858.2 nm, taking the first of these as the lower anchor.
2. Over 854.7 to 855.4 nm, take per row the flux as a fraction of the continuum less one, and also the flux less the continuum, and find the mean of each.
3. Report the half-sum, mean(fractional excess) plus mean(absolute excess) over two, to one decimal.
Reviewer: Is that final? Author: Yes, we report 0.0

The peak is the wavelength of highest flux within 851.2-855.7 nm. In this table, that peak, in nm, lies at 851.30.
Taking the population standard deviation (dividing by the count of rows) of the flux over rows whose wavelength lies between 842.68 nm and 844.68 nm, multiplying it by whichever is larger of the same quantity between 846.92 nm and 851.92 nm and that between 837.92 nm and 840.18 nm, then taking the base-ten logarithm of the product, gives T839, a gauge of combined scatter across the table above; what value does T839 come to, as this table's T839 -1.7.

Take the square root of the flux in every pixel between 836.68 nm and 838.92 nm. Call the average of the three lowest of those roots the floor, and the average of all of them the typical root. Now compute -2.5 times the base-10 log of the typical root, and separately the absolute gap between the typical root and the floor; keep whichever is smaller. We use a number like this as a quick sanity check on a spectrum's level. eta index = -1.87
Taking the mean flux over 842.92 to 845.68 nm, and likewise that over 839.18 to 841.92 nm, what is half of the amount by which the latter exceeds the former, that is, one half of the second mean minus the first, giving 0.0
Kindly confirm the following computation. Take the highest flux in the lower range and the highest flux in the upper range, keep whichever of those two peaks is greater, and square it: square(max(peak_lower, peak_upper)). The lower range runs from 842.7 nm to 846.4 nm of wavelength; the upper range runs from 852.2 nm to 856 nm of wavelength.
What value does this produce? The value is 980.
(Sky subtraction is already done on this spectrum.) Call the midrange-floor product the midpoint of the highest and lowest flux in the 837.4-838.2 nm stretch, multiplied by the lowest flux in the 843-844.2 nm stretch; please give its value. 973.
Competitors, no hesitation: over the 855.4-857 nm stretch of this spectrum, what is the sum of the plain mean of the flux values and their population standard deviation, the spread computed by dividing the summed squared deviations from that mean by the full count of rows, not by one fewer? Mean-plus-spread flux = 29.83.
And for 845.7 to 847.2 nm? 31.25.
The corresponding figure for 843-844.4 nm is 31.11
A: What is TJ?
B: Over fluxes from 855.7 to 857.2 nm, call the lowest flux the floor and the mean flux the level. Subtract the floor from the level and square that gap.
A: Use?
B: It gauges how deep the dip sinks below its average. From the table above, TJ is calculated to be 0.007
